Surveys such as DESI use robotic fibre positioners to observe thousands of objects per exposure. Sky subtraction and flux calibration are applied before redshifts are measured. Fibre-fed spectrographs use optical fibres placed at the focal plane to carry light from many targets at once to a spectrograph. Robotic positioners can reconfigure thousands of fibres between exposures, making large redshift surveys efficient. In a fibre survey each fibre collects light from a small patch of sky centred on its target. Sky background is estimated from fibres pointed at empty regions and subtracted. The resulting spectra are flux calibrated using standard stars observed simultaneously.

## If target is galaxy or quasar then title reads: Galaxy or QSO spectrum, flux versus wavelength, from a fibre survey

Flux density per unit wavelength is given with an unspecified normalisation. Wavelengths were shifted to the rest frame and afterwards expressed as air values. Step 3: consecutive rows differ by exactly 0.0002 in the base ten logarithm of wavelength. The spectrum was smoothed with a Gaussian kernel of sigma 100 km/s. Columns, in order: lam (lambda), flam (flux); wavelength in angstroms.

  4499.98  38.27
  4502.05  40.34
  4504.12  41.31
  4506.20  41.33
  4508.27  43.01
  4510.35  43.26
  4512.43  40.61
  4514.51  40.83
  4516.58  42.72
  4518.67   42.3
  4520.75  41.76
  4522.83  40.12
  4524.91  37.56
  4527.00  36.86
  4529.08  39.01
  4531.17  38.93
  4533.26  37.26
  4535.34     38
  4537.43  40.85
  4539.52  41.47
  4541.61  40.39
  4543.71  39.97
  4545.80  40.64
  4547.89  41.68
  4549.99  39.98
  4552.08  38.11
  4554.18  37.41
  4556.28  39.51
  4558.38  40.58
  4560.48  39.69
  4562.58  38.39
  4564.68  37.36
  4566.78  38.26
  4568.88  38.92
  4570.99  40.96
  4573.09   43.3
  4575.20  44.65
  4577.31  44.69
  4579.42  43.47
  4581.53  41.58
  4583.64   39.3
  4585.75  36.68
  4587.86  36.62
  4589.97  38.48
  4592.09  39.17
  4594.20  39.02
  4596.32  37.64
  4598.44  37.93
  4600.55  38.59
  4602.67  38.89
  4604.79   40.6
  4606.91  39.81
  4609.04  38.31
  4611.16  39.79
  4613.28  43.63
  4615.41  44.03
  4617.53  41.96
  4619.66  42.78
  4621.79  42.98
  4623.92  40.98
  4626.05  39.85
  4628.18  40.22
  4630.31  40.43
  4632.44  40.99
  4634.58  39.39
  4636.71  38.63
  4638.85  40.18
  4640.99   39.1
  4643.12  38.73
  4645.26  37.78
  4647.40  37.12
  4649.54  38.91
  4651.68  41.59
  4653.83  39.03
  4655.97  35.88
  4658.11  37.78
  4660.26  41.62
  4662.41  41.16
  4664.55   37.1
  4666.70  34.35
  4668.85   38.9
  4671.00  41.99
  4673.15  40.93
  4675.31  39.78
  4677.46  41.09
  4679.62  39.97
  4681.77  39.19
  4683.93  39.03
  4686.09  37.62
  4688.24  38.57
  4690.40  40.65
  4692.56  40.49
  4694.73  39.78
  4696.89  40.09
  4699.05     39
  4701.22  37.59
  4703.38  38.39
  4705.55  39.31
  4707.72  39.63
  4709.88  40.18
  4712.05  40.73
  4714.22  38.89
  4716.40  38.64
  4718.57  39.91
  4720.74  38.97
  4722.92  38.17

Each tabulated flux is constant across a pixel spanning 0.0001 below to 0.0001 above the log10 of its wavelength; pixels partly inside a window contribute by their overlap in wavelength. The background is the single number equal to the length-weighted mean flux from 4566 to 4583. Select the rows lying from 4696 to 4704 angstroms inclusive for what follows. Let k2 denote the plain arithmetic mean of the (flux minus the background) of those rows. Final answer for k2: -3.2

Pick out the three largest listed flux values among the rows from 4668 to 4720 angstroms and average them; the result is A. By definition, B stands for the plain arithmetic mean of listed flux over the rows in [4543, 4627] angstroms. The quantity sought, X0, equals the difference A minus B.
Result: 1.2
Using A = 41.3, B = 40.2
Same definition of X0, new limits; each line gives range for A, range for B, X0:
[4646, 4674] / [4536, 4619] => 1.7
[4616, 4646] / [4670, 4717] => 3.0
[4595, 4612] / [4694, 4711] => 0.8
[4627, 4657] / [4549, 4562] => 1.8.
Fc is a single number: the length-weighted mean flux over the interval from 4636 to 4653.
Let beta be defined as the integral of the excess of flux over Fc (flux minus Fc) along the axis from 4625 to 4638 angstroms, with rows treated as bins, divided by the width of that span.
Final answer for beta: 0.9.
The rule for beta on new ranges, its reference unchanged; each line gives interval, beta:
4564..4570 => -0.7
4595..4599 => -1.2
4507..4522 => 3.0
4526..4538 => -0.6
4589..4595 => -0.1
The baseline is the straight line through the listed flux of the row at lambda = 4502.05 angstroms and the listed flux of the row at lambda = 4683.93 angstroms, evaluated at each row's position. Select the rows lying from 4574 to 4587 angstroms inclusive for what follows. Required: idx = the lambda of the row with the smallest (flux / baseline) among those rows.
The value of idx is 4585.75 angstroms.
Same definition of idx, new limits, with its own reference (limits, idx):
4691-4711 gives 4701.22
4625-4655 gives 4647.40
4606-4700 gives 4666.70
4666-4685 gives 4666.70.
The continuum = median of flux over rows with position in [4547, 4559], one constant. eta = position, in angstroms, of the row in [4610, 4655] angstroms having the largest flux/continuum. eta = 4615.41 angstroms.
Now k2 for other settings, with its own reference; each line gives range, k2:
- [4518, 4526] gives -1.5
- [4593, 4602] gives -3.7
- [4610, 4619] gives 0.4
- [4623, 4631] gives -1.6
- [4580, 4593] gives -3.3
